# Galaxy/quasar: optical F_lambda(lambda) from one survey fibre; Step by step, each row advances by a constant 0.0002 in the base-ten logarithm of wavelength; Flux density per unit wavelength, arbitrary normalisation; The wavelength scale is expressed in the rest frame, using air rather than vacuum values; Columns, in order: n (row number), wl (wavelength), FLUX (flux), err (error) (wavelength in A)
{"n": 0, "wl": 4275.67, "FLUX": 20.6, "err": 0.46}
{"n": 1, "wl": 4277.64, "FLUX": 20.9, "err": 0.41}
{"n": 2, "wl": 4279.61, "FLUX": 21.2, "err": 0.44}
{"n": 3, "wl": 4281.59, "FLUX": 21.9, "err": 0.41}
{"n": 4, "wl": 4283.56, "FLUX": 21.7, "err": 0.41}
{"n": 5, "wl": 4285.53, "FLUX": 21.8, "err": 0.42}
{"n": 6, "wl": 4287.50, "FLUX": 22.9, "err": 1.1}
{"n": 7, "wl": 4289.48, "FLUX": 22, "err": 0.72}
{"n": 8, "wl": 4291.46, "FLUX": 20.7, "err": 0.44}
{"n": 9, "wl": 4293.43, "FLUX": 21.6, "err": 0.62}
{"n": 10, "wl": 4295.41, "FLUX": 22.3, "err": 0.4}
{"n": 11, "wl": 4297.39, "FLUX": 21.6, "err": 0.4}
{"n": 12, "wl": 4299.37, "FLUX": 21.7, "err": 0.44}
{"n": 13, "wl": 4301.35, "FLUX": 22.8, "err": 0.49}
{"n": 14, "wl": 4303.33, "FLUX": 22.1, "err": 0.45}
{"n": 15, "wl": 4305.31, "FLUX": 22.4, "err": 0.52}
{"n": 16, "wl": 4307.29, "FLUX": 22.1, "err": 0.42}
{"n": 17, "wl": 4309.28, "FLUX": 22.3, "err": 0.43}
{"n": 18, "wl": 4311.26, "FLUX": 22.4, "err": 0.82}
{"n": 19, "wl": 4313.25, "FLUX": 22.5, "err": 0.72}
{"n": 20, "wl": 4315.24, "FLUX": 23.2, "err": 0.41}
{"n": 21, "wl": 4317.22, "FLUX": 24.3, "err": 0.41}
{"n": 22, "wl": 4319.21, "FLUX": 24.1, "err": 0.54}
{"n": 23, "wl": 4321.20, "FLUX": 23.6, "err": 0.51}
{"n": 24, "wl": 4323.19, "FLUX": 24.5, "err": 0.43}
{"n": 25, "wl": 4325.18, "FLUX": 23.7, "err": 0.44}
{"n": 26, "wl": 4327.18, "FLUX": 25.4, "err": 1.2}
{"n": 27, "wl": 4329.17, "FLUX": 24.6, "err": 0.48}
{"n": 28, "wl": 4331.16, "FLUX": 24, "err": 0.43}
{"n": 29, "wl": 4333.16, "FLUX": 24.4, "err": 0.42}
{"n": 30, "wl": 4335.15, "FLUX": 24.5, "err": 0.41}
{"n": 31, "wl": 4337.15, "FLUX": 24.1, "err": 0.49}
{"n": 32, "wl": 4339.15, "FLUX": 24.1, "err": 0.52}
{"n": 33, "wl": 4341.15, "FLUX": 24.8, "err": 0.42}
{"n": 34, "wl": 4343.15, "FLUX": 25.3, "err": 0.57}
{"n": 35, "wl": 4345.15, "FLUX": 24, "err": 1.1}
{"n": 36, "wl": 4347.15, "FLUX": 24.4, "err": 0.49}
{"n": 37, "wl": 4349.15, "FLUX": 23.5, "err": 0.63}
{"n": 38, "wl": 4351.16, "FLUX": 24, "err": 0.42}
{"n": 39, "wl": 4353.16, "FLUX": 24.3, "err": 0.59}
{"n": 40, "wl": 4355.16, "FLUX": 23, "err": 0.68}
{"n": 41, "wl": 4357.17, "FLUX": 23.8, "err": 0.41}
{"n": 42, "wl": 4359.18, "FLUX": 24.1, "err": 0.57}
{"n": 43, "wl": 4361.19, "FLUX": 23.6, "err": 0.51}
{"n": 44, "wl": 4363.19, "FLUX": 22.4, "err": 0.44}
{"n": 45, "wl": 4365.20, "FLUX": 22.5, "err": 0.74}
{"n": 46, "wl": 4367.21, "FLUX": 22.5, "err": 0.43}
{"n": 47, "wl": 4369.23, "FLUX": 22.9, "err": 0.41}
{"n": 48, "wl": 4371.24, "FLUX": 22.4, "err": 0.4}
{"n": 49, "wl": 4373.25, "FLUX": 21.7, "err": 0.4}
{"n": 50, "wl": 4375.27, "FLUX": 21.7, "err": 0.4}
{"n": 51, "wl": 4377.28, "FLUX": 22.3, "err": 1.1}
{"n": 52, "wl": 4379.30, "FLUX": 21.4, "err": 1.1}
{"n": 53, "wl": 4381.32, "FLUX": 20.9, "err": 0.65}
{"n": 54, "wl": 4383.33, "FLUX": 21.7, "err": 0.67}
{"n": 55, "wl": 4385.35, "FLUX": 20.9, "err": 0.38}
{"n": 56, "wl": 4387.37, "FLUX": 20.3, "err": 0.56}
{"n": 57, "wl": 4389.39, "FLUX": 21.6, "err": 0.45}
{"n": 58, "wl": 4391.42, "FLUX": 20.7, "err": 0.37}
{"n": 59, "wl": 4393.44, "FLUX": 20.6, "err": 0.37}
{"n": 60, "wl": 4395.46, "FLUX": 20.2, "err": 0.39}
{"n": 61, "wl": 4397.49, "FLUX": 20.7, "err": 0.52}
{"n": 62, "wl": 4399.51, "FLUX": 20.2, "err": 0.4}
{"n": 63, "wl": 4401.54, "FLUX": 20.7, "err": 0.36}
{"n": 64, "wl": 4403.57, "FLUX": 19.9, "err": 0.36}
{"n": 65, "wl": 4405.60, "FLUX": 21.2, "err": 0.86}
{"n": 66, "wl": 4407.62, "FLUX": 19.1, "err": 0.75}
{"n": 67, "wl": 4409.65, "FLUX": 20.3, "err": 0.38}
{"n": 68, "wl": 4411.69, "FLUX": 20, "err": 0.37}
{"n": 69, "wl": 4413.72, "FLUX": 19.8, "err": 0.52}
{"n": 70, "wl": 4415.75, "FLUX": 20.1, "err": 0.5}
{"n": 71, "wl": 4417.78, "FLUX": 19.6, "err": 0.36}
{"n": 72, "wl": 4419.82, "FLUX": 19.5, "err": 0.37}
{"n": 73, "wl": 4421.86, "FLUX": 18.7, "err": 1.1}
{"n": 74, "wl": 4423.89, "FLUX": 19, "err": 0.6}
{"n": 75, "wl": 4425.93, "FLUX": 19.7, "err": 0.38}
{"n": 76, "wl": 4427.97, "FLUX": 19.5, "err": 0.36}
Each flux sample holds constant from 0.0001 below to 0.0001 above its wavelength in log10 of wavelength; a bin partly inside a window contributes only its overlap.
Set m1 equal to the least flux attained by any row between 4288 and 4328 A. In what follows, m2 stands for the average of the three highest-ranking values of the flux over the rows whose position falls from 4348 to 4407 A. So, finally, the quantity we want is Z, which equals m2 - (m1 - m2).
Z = 27.6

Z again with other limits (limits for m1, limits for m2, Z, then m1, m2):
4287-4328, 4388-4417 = 21.6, 20.7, 21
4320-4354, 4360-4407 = 22.5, 23.5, 23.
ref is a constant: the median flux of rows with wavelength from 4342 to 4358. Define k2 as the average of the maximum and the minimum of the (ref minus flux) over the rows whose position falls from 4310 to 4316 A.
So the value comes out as 1.2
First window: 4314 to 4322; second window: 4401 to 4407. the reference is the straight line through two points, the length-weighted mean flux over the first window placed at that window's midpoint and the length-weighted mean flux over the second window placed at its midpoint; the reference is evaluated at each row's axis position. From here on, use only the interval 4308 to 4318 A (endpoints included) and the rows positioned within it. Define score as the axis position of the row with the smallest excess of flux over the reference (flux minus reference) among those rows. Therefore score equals 4309.28 A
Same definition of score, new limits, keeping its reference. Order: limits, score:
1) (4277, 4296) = 4277.64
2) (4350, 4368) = 4363.19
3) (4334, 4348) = 4337.15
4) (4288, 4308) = 4291.46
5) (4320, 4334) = 4321.20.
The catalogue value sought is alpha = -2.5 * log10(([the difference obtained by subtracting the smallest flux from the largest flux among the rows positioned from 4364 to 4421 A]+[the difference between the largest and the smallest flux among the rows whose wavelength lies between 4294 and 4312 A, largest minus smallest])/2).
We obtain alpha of -1.0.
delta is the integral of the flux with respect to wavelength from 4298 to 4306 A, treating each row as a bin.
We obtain 178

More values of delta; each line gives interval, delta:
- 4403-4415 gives 241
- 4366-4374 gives 179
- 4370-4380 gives 219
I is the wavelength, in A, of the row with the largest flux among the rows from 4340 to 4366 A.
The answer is 4343.15 A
